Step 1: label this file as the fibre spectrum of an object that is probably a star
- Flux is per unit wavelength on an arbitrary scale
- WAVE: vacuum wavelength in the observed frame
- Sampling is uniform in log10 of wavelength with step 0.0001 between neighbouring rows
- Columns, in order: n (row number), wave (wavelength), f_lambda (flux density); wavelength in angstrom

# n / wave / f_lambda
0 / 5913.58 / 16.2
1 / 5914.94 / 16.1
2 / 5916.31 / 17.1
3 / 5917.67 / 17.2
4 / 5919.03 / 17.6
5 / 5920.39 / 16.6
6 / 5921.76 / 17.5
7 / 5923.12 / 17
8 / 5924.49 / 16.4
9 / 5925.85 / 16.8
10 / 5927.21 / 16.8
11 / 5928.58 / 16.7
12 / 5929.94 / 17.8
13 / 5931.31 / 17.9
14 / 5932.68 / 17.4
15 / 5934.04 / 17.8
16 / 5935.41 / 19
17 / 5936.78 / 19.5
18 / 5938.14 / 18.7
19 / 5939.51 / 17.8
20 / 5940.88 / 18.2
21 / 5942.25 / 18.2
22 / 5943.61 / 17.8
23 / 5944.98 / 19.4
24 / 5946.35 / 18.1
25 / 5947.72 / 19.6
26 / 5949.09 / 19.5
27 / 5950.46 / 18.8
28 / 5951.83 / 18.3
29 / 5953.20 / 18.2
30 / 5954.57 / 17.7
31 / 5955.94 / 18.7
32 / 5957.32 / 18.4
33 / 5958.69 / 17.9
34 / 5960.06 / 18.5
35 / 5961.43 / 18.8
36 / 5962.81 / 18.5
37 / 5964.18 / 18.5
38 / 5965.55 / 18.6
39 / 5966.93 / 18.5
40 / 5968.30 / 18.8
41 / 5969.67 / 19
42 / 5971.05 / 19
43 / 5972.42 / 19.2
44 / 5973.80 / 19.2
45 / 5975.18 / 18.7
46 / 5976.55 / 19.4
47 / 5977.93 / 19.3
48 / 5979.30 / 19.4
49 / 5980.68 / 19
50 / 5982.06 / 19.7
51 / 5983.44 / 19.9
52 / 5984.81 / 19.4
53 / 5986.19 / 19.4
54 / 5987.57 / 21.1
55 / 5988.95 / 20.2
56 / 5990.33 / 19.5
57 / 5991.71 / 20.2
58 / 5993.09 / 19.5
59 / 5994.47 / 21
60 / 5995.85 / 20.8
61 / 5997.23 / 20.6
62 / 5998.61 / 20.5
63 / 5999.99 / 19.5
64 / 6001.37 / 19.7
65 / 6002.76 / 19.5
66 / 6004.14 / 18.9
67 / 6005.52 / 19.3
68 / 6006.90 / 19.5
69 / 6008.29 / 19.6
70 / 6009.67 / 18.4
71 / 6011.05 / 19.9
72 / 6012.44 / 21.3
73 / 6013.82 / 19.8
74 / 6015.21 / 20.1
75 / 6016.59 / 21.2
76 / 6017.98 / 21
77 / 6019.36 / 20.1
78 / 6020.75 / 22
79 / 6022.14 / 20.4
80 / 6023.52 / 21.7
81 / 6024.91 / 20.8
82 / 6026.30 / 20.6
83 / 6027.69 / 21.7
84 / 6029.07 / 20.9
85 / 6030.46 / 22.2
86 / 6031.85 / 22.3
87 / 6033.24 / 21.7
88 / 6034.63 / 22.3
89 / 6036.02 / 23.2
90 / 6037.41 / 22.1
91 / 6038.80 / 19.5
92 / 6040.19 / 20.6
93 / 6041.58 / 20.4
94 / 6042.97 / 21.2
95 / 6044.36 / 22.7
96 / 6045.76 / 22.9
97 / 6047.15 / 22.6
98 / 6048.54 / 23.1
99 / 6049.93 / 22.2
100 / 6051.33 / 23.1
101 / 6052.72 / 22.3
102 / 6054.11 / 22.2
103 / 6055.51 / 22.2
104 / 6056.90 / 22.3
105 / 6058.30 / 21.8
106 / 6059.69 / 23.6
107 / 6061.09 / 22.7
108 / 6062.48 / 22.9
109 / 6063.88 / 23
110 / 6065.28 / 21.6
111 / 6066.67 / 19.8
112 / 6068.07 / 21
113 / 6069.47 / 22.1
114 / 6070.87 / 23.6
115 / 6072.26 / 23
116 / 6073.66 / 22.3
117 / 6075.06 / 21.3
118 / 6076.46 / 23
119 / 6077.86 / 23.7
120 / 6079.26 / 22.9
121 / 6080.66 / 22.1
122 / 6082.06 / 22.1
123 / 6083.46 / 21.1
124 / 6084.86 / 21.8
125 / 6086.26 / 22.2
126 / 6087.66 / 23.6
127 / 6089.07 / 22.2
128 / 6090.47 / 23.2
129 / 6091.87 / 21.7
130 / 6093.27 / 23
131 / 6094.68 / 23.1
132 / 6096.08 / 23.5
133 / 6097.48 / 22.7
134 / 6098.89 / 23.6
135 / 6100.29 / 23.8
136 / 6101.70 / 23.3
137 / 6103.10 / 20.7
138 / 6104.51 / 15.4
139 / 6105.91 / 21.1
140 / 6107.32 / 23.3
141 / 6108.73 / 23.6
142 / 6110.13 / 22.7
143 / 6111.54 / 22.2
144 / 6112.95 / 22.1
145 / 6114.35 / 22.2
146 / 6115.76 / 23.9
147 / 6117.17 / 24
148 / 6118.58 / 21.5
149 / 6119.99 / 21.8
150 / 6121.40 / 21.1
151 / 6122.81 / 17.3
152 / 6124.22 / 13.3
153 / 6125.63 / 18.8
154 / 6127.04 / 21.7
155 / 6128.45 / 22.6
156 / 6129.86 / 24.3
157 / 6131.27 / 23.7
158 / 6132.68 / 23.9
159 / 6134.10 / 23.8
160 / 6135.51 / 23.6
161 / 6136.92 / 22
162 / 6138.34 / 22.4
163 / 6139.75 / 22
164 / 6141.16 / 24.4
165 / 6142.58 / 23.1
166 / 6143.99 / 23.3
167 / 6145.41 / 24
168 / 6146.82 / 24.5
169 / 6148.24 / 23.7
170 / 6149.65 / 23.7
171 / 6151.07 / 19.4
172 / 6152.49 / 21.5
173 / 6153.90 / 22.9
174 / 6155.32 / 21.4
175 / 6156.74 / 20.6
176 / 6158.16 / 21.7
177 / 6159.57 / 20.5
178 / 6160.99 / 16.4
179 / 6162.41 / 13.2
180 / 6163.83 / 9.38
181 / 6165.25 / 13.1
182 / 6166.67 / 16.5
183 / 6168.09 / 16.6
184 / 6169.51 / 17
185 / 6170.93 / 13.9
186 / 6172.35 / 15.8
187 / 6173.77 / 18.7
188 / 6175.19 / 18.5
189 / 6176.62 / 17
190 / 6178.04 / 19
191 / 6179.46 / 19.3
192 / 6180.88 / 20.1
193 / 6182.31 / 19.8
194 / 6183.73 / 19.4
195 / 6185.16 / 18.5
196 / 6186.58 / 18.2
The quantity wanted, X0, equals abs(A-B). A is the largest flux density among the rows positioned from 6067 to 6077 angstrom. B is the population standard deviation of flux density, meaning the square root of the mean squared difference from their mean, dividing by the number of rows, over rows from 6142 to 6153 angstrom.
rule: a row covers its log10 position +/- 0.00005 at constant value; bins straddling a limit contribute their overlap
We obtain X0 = 22.0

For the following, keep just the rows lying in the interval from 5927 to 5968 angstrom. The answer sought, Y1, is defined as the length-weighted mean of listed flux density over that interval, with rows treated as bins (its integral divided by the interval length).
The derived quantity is 18.3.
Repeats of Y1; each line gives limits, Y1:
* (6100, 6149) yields 22.1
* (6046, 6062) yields 22.6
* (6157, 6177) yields 16.4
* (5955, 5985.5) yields 18.9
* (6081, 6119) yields 22.4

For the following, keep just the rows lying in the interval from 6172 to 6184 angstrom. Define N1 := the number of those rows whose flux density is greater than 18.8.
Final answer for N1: 5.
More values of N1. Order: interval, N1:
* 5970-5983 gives 8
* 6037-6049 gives 9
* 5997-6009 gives 9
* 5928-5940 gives 2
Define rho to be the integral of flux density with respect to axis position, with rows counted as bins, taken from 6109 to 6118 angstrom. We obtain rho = 206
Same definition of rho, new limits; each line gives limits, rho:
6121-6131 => 200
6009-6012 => 58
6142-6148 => 142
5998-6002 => 80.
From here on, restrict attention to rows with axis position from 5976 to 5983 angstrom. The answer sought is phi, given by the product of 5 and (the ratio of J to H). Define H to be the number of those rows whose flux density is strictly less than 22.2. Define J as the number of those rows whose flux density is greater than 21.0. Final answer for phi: 0.0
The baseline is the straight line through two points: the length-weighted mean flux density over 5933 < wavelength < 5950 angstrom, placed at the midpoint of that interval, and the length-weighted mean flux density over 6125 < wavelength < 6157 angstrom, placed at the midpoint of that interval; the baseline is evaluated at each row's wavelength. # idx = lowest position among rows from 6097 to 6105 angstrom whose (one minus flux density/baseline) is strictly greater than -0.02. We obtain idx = 6103.10 angstrom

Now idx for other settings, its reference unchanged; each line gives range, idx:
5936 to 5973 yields 5938.14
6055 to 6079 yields 6066.67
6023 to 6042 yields 6026.30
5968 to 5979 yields 5968.30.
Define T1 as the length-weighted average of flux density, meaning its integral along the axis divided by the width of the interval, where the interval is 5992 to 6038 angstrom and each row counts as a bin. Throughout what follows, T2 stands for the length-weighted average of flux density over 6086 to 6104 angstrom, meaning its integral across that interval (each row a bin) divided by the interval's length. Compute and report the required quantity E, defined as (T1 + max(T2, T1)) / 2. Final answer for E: 21.7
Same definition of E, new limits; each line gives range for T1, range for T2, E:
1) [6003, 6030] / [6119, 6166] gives 20.6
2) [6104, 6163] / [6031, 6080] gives 21.9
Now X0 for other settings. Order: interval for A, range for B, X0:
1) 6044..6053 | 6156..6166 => 18.7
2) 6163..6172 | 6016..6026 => 16.4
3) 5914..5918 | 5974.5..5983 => 16.9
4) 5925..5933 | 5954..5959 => 17.5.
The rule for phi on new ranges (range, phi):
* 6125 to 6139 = 15.0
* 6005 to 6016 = 0.6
